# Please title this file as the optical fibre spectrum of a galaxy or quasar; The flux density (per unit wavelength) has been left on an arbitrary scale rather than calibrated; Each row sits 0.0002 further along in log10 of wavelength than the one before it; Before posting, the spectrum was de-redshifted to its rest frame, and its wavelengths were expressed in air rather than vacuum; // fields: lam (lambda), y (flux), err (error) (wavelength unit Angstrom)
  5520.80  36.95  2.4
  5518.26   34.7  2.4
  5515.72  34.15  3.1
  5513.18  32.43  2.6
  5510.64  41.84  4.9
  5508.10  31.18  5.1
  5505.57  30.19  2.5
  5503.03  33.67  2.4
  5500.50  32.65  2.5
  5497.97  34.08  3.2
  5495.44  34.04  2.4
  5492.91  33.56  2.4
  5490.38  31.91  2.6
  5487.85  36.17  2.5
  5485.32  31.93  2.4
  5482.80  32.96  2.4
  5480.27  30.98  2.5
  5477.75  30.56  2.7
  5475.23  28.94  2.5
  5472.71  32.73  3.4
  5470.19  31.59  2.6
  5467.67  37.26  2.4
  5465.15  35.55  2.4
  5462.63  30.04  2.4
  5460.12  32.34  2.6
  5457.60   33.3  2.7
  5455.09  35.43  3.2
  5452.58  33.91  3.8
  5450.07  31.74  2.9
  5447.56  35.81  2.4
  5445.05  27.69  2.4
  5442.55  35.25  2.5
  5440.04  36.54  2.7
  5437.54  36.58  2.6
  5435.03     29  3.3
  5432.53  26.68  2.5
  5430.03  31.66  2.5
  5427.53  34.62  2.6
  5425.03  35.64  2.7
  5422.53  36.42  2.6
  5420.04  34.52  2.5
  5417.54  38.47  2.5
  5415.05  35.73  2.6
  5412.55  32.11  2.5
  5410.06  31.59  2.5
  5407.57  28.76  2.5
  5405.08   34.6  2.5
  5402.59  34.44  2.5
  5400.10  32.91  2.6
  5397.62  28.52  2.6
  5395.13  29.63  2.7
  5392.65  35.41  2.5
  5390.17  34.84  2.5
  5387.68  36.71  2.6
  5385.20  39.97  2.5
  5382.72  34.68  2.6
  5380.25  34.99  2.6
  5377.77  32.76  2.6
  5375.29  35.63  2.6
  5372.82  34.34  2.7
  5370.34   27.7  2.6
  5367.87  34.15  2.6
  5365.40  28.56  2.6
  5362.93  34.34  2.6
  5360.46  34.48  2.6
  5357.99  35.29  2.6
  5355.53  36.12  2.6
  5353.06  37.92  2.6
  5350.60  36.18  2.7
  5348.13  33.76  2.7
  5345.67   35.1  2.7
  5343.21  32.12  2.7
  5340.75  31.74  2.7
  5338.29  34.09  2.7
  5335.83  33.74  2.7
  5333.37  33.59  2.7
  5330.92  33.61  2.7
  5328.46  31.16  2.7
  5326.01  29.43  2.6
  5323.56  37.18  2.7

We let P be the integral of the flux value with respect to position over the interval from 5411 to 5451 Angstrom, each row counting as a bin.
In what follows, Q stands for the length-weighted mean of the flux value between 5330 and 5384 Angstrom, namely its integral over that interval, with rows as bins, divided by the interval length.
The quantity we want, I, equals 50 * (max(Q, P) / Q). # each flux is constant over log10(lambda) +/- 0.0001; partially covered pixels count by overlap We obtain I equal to 1987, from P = 1346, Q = 33.9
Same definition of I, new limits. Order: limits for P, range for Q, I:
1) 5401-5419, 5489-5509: 926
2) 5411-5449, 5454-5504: 1945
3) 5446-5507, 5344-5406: 2946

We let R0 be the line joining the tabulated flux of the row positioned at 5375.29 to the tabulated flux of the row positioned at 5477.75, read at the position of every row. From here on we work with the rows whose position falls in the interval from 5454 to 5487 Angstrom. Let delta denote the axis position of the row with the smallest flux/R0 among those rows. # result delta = 5475.23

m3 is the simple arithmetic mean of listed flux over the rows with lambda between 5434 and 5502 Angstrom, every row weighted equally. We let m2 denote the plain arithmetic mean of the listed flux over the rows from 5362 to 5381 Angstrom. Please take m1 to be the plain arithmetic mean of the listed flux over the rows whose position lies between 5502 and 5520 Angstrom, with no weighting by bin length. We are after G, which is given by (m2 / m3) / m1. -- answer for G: 0.0292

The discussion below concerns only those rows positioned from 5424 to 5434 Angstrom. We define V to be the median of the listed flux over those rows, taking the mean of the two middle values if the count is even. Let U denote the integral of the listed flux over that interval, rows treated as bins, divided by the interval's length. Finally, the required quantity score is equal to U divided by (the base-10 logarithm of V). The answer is 21.05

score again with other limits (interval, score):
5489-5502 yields 21.82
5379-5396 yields 22.87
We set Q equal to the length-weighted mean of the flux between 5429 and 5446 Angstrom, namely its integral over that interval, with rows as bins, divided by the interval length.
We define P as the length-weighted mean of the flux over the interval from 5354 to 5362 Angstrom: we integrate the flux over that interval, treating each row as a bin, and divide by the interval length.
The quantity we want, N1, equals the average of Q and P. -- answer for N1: 33.7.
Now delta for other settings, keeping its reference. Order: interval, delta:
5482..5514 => 5505.57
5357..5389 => 5370.34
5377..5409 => 5397.62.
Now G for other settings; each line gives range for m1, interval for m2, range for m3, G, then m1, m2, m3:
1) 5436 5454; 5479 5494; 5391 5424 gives 0.0291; 33.9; 32.9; 33.3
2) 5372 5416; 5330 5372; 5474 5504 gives 0.0306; 33.8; 33.7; 32.6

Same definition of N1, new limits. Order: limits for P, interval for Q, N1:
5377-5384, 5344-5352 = 34.6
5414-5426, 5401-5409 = 34.4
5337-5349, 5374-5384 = 34.0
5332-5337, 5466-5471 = 34.2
